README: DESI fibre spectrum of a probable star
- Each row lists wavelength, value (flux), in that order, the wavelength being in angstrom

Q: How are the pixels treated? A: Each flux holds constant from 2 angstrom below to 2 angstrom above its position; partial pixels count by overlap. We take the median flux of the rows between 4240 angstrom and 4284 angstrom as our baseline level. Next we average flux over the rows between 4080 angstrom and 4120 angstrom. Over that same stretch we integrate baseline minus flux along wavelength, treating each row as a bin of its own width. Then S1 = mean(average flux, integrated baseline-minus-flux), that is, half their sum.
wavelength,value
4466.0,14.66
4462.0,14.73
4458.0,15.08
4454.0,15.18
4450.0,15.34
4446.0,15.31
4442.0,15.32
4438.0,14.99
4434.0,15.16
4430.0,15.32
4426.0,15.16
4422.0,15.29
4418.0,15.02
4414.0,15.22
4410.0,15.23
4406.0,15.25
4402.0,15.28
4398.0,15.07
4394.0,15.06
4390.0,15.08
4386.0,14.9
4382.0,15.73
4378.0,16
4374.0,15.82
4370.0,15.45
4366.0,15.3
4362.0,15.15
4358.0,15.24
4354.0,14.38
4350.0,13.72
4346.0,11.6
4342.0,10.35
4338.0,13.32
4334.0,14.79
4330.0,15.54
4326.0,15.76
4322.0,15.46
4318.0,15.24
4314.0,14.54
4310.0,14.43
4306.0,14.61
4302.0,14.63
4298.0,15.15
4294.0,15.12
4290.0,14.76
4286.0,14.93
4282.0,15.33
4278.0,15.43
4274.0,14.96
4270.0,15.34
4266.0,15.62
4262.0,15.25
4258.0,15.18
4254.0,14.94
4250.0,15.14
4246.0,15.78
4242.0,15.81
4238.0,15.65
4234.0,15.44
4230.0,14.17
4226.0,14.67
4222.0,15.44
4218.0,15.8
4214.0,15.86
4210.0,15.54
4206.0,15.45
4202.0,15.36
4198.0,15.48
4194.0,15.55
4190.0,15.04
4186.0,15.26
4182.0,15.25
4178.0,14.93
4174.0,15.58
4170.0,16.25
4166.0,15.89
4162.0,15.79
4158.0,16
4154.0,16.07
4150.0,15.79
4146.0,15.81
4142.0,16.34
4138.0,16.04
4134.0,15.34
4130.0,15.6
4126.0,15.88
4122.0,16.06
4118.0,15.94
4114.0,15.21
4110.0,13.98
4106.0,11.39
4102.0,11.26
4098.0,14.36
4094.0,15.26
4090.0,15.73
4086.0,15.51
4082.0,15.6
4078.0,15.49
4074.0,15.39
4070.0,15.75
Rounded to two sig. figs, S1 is 25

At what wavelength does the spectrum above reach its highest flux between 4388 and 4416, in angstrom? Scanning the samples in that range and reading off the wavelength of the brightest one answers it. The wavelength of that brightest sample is 4402.0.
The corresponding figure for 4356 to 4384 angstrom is 4378.0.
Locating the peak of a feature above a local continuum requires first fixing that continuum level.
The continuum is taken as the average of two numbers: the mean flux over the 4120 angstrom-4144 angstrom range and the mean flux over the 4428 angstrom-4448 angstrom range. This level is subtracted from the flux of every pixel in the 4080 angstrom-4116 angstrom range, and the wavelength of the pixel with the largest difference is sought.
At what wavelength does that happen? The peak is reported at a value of 4090.0 angstrom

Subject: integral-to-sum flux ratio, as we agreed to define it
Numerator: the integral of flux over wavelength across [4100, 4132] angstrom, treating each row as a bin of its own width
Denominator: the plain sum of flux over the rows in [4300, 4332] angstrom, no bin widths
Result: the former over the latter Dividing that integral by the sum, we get 3.84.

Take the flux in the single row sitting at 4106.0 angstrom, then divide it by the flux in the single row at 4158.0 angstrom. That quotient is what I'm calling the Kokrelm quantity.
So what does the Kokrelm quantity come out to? 0.71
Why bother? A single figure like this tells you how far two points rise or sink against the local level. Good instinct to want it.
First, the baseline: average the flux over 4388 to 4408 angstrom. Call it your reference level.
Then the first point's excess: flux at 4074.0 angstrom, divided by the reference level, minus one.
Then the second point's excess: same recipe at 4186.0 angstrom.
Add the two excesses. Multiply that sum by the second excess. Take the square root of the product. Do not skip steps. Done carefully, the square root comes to 0.013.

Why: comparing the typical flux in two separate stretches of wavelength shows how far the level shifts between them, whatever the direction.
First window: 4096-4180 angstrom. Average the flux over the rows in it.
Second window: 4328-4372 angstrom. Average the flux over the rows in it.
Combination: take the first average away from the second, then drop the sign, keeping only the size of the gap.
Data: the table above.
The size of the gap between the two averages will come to 1.1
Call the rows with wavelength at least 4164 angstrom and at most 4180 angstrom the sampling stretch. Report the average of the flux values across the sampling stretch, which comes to 15.7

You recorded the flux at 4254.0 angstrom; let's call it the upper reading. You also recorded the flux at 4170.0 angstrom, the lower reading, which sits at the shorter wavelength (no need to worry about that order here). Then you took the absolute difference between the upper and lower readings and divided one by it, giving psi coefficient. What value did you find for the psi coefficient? 0.8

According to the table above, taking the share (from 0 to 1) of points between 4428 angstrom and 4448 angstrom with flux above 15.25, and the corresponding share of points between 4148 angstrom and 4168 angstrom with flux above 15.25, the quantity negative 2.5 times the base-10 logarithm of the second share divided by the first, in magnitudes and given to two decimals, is -0.55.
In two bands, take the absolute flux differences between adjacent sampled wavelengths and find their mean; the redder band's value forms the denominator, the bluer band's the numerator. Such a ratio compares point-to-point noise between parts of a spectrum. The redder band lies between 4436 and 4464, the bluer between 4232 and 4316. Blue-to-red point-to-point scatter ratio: 1.51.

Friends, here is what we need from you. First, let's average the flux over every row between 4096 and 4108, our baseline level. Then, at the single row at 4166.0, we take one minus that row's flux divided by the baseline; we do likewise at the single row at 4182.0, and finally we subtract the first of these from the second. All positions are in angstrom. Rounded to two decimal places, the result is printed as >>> 0.05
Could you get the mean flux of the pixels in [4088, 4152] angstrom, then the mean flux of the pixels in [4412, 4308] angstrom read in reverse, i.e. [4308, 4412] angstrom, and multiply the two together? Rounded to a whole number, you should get 221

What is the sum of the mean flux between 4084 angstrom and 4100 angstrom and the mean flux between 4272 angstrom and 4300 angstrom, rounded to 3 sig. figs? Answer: 30.3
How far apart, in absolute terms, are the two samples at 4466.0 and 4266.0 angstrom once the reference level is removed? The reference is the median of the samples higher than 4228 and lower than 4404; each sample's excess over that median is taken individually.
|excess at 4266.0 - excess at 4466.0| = 1.0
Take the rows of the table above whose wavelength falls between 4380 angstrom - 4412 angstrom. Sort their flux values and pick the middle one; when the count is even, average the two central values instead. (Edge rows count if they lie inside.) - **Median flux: 15.2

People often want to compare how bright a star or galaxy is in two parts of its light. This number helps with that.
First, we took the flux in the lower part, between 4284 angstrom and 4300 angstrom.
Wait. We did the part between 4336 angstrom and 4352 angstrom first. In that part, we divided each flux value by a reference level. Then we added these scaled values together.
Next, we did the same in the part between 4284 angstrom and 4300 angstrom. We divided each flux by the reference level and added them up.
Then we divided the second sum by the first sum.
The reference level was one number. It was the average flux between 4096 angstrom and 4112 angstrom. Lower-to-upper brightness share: 1.22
